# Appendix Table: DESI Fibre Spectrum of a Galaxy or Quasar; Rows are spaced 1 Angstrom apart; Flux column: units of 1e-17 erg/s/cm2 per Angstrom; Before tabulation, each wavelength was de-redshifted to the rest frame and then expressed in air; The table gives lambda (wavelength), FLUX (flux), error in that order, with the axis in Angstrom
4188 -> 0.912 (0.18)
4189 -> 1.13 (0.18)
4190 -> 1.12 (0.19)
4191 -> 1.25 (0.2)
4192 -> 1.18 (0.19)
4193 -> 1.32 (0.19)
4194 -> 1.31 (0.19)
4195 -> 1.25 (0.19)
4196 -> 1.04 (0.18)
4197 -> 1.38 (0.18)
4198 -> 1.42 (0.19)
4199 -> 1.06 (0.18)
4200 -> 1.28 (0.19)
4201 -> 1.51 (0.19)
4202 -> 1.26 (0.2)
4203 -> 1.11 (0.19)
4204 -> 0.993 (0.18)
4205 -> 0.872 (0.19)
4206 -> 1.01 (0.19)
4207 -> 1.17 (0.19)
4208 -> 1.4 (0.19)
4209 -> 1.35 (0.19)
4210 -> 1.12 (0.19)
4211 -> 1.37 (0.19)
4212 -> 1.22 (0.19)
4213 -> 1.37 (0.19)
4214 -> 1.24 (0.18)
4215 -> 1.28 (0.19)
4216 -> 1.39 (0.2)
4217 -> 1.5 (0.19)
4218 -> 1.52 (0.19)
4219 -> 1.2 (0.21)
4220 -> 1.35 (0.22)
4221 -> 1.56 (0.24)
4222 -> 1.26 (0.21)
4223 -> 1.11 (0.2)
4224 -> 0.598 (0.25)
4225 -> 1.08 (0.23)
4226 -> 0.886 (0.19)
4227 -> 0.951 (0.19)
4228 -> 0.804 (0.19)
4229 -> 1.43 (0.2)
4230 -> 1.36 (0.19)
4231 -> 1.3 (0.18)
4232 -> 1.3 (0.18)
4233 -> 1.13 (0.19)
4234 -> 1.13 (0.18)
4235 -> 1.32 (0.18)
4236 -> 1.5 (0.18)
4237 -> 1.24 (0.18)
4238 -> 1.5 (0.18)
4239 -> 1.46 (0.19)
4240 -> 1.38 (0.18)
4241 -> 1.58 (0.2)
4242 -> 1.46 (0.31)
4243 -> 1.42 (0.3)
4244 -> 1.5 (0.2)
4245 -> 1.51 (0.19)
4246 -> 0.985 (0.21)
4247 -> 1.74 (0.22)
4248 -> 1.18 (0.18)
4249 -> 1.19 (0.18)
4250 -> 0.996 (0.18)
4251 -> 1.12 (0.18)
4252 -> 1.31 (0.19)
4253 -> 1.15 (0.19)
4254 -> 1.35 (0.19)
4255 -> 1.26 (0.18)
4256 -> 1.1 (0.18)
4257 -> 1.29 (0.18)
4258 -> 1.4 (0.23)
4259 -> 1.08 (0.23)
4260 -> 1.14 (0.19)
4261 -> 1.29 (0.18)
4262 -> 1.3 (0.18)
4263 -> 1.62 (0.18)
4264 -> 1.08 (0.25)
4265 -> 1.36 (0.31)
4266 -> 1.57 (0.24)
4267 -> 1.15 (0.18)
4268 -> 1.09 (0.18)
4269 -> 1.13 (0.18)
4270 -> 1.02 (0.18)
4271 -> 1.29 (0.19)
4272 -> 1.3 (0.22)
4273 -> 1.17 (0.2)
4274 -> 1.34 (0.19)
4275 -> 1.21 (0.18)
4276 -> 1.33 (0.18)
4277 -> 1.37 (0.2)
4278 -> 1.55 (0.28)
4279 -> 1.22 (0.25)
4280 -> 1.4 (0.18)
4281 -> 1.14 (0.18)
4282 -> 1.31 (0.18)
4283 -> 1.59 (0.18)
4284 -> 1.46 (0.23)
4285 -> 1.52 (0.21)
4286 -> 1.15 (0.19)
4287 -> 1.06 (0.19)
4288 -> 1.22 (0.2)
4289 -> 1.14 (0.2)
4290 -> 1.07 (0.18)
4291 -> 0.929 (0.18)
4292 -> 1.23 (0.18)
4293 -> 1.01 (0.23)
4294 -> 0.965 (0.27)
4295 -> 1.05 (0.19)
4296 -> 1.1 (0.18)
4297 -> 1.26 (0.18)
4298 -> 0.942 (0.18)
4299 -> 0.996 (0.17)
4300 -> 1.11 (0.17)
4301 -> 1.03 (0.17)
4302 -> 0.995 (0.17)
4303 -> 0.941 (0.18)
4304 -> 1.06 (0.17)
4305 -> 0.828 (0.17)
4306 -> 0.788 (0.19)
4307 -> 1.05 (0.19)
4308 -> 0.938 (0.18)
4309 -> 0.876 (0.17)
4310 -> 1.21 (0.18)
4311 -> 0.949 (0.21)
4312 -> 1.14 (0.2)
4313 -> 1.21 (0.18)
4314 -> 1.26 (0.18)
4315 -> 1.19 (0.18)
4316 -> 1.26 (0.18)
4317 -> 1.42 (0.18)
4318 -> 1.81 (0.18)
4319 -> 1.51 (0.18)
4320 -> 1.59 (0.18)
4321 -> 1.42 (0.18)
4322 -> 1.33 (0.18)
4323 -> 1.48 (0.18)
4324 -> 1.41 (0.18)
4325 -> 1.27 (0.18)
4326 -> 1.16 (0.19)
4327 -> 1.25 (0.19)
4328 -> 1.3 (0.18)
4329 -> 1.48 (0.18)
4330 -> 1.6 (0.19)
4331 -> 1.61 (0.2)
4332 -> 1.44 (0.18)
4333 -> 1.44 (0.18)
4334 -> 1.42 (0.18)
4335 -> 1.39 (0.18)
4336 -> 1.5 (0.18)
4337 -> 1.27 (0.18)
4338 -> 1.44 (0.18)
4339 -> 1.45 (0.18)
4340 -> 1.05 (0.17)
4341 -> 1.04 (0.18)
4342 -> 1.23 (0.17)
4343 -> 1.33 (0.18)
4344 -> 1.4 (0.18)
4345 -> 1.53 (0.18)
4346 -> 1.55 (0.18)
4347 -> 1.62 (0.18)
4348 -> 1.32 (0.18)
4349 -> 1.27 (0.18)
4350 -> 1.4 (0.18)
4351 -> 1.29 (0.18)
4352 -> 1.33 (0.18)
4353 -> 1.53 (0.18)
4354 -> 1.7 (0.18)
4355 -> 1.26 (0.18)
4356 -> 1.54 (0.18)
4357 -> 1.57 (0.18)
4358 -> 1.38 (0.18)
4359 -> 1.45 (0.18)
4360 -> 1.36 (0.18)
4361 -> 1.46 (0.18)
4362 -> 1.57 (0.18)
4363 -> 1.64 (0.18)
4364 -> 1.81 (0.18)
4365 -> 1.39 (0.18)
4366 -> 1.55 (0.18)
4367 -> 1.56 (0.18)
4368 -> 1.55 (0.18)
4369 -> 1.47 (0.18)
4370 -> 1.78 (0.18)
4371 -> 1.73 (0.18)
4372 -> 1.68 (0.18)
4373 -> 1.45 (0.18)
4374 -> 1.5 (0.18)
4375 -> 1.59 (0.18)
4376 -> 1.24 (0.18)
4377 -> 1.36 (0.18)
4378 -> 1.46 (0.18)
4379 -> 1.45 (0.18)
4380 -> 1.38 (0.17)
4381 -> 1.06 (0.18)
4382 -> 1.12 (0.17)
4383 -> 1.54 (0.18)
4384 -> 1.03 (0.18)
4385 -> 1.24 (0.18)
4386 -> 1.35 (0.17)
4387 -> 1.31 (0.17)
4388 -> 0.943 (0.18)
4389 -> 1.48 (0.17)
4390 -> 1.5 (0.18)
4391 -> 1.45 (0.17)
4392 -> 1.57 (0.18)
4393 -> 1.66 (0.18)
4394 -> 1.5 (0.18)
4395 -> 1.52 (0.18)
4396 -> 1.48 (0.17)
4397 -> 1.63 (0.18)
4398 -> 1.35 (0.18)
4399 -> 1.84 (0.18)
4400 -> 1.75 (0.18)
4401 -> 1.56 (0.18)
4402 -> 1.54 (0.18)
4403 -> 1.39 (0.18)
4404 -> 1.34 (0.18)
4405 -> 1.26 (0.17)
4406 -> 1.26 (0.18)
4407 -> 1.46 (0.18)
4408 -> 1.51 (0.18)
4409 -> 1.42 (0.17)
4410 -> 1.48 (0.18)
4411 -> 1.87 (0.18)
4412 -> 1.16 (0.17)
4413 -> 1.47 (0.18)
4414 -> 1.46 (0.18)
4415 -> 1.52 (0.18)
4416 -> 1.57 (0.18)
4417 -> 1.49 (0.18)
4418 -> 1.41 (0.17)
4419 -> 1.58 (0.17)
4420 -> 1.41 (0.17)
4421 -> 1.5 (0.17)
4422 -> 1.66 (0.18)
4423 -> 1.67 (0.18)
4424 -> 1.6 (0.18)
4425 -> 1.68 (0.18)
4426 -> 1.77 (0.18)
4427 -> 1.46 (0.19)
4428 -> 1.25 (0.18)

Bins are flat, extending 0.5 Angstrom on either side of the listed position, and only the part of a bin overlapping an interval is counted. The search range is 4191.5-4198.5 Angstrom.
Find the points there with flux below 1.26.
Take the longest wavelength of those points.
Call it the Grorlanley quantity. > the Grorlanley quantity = 4196 Angstrom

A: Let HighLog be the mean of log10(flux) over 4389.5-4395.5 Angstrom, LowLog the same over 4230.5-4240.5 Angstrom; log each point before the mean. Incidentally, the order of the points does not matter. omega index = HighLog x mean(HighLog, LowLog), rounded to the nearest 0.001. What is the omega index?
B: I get 0.028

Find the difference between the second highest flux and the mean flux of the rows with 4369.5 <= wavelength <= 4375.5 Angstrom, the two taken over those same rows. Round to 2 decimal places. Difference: 0.11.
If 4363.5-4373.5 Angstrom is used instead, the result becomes 0.18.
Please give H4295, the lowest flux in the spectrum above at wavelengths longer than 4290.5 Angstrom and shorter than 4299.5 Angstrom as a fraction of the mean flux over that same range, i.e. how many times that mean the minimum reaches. 0.88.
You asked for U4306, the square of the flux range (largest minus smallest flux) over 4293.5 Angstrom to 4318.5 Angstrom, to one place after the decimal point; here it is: 1.0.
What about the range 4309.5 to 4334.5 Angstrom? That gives 0.7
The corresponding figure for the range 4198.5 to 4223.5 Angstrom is 0.5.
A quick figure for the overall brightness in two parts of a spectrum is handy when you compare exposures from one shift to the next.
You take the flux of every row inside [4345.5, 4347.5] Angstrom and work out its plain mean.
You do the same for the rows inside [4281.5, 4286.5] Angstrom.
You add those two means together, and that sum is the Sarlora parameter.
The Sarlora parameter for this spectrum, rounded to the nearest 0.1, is 3.0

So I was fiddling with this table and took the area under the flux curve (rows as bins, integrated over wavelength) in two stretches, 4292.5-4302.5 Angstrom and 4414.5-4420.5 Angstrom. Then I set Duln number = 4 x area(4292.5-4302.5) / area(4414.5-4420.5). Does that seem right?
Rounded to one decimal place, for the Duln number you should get 4.7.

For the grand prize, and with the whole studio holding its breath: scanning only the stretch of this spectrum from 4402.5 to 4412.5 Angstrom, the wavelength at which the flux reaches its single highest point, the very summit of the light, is 4411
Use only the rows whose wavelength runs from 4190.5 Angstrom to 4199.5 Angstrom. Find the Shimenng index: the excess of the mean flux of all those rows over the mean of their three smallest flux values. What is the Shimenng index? 0.152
